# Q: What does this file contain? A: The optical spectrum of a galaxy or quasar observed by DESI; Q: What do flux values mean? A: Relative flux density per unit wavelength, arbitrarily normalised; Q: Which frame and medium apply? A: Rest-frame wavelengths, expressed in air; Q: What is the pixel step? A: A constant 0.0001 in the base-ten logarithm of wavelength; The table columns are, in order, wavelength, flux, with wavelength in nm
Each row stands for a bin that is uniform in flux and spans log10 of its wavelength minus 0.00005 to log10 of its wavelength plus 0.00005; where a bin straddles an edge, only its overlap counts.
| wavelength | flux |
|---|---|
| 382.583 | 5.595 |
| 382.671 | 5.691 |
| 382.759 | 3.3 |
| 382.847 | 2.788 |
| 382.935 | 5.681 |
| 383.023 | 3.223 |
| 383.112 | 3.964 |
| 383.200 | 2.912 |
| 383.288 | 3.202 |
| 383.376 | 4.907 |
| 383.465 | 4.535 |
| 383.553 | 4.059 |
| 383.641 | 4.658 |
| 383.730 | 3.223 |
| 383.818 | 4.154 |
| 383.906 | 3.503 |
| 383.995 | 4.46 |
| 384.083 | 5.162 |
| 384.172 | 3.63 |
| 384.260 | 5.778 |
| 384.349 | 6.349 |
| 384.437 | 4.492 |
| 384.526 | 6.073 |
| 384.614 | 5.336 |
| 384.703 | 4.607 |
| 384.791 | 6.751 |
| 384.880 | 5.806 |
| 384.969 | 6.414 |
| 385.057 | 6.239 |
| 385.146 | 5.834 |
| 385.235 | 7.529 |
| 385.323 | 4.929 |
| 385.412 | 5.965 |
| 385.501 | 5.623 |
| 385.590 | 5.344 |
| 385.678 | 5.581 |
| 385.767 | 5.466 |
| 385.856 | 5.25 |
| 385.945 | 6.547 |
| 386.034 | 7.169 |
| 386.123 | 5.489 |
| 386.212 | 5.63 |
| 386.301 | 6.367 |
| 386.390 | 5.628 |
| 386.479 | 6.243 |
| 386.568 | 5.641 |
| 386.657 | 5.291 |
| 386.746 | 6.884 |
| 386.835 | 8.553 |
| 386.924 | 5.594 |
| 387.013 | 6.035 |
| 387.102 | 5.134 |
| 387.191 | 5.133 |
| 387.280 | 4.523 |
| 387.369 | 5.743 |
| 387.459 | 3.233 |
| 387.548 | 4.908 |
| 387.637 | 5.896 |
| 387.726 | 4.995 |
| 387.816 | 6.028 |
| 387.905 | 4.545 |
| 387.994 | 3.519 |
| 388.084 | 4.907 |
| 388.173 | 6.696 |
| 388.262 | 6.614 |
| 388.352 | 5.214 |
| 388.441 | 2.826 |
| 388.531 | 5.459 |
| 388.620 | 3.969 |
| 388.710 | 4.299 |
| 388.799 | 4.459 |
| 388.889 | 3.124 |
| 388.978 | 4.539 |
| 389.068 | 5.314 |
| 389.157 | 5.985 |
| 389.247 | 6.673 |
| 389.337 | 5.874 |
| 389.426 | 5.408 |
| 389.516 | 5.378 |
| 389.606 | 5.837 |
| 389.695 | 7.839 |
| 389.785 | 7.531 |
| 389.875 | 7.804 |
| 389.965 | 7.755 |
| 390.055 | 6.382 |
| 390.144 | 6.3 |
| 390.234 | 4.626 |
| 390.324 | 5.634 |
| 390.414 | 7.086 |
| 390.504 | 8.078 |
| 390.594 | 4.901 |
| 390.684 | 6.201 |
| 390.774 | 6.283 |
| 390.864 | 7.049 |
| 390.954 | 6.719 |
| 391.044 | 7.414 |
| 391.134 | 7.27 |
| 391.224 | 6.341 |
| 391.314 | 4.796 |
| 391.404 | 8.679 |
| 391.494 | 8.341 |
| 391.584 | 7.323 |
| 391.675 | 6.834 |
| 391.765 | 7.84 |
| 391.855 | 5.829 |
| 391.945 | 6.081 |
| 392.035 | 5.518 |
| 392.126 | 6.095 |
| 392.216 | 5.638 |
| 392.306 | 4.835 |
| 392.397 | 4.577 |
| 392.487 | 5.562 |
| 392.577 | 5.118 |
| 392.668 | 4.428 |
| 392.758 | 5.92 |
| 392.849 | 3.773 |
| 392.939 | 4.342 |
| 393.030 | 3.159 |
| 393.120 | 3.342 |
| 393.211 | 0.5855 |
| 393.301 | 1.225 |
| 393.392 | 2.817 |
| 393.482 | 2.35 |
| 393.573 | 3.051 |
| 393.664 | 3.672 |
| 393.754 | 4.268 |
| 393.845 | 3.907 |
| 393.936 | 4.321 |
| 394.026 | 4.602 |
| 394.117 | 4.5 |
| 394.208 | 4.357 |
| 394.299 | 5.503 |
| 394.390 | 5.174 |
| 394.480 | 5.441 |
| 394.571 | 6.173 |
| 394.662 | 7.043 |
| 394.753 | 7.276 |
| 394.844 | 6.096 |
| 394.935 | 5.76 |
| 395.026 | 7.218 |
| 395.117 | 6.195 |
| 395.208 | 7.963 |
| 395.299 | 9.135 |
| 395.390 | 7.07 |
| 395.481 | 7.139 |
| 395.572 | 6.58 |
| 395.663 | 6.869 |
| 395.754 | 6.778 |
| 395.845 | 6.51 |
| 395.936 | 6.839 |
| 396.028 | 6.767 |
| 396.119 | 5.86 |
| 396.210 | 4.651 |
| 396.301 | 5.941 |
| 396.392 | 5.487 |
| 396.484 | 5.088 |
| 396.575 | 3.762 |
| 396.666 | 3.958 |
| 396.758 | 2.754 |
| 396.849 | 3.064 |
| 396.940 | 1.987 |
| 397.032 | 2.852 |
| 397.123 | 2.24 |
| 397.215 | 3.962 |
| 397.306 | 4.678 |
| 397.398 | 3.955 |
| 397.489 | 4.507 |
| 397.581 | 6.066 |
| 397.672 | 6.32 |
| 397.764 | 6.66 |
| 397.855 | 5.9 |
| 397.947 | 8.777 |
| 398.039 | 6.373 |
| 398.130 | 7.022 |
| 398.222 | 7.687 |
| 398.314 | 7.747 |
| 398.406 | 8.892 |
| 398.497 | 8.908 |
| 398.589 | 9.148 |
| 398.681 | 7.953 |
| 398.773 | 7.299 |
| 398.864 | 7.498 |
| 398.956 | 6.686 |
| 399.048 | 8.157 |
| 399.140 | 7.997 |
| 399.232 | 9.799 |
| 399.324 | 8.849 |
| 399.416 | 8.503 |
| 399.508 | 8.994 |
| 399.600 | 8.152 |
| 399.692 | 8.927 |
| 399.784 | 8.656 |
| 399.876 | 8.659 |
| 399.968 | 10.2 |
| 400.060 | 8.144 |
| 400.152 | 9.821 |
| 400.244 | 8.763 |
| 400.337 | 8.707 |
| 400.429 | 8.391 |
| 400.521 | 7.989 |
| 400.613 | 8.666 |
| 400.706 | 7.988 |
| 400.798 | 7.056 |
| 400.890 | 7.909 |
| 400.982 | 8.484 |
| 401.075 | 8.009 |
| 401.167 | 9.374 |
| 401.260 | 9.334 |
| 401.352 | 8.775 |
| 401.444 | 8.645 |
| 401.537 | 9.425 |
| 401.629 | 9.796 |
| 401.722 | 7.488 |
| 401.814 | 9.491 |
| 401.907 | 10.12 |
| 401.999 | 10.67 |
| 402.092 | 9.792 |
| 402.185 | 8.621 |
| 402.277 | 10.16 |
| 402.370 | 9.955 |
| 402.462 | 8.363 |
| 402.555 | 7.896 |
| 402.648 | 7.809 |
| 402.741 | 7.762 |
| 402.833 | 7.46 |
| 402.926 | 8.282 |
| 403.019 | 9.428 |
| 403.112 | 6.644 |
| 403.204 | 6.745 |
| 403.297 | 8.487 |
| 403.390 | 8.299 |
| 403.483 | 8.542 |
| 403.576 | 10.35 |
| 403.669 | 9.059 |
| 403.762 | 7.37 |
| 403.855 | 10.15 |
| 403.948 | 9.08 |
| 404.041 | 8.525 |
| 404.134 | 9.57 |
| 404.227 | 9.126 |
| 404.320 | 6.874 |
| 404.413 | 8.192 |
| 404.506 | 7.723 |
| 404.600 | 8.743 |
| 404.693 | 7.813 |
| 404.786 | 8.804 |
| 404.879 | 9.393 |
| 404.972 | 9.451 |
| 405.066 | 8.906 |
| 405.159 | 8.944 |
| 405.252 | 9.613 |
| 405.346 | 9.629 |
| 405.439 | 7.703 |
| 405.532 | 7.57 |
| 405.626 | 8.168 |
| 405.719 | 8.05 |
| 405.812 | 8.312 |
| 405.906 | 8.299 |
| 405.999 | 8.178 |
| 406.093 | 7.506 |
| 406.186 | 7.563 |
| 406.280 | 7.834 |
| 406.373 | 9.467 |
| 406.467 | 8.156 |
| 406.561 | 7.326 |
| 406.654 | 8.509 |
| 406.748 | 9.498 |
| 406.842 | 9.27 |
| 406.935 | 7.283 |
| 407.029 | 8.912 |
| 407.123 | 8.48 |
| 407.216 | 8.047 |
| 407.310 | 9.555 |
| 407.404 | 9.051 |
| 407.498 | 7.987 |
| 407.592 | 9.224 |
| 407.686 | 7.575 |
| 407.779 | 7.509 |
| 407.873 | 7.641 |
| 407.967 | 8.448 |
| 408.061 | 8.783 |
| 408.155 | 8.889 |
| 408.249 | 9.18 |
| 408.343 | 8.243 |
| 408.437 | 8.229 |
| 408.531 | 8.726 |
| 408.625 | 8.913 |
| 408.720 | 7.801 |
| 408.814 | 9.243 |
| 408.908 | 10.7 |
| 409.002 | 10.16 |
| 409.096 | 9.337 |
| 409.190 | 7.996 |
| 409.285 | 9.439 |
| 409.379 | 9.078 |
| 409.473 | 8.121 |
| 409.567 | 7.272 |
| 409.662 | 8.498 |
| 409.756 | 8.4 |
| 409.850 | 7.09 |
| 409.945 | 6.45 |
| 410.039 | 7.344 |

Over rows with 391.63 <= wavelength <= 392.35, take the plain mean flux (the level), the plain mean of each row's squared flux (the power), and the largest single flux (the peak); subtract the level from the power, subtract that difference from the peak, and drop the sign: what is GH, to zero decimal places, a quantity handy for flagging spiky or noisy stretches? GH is 24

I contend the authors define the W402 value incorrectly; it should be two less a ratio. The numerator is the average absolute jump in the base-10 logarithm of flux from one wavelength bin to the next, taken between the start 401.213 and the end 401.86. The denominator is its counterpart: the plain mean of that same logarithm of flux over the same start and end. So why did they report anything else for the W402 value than 1.95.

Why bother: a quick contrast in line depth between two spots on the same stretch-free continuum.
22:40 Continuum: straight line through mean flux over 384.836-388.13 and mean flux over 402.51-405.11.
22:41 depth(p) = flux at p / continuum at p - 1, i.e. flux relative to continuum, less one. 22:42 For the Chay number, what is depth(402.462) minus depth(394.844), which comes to 0.15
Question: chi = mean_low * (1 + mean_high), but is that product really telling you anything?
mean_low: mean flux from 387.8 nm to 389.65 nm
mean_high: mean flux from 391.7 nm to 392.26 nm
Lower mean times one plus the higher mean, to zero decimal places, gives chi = 36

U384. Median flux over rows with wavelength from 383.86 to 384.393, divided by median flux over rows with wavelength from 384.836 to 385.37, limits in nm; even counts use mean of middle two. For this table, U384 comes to 0.80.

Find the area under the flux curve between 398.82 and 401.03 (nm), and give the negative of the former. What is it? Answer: -18.7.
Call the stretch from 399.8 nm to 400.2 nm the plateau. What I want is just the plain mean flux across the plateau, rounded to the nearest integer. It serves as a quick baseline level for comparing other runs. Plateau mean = 9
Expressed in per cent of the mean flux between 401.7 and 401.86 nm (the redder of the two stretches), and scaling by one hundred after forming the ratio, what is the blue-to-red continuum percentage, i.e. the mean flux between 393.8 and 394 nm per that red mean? 48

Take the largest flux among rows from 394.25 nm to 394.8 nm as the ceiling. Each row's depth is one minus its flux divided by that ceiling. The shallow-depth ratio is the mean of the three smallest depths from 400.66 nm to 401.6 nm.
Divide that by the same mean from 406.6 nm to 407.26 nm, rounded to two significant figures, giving 1.1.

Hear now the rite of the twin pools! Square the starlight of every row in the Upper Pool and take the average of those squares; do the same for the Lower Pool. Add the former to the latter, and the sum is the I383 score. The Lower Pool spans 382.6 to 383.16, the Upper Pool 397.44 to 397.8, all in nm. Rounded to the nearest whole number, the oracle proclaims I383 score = 54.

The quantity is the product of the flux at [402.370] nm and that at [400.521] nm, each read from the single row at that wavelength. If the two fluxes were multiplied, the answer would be 80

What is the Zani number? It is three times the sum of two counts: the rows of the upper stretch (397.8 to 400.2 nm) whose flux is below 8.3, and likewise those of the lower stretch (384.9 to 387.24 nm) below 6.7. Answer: 105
